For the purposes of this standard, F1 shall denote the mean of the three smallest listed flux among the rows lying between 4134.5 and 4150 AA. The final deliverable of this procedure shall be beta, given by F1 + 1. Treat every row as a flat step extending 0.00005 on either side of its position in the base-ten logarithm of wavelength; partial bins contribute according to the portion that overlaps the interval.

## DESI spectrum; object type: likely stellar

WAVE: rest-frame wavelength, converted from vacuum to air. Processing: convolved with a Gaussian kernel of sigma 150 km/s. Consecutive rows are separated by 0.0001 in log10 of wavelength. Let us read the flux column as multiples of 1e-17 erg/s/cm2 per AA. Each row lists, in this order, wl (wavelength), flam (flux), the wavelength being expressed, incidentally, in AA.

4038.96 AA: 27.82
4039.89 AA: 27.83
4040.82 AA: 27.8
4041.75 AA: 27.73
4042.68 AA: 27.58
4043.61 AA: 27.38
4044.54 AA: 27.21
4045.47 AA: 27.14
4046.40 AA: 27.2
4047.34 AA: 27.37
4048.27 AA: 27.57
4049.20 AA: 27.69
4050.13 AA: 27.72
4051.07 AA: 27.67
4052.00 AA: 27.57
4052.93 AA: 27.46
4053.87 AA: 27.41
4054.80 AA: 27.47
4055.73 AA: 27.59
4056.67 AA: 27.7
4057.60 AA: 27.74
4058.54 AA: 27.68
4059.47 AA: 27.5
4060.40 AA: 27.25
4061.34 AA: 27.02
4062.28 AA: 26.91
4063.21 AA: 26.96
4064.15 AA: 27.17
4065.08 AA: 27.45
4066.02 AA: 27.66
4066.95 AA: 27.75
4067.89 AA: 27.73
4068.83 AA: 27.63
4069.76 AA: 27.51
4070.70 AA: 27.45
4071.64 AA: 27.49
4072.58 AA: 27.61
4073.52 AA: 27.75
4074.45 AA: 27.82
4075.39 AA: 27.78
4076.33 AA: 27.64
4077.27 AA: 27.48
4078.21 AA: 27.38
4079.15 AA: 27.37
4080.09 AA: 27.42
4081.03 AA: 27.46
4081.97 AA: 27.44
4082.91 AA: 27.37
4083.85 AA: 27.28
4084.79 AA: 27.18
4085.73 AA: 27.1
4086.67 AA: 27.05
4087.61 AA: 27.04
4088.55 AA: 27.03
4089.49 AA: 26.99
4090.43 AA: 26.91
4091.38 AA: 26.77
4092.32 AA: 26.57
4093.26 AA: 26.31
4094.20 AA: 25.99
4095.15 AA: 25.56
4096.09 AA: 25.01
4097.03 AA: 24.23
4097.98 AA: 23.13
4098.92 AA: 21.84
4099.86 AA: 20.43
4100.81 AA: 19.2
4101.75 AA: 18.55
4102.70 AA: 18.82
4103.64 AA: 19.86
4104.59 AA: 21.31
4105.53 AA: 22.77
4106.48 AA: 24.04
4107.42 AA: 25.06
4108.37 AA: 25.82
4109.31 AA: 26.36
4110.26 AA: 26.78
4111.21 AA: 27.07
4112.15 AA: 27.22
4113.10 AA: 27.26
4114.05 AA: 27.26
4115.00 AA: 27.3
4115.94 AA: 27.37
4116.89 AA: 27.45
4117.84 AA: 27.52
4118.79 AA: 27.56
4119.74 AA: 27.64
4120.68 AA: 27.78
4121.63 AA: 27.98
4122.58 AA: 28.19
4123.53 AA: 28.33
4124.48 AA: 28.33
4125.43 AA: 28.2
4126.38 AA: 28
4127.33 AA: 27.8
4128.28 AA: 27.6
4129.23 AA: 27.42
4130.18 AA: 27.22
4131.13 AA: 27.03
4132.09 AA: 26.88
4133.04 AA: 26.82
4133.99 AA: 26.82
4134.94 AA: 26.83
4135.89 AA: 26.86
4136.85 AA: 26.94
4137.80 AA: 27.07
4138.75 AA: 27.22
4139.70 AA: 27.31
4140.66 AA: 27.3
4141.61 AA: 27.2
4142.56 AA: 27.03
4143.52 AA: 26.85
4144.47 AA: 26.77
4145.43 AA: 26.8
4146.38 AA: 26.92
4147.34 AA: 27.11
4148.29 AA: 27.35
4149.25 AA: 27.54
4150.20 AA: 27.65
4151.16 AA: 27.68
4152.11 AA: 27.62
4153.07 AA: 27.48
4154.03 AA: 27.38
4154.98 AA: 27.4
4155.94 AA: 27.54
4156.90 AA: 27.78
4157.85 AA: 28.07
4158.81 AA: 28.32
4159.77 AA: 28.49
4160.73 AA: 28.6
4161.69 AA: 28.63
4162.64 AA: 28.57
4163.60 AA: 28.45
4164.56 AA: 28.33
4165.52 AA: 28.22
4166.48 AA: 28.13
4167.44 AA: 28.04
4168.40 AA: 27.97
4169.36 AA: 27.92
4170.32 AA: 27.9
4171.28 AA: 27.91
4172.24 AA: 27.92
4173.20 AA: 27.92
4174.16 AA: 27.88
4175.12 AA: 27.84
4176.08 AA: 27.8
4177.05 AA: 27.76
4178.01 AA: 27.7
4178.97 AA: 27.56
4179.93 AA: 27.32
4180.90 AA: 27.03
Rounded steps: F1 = 26.8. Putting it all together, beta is 27.8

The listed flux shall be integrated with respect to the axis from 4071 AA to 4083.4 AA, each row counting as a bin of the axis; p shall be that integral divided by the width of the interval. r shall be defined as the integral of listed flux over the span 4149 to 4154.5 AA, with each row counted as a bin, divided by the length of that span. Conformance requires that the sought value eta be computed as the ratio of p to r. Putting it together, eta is 1.00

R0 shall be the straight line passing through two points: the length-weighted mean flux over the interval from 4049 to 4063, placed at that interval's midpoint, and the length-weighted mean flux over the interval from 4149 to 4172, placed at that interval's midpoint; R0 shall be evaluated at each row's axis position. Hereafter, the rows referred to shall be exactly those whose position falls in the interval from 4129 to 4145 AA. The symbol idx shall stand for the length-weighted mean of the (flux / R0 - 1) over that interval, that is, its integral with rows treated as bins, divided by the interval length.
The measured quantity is -0.03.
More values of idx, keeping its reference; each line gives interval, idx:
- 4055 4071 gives 0.00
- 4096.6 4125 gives -0.10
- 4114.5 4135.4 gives -0.01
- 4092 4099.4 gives -0.10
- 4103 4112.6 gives -0.12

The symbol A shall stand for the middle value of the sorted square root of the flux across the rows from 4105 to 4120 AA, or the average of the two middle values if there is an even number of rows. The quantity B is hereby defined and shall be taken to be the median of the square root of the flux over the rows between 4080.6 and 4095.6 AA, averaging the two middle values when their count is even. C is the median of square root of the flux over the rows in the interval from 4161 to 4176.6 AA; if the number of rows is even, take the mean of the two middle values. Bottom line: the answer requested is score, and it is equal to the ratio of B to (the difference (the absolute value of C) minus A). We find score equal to 77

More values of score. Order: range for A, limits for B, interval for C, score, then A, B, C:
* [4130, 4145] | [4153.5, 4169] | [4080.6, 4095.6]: 1103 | 5.19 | 5.31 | 5.20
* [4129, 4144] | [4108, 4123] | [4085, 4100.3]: -92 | 5.20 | 5.23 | 5.14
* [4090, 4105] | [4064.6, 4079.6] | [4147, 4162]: 13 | 4.87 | 5.26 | 5.26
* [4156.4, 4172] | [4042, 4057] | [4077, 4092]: -58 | 5.31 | 5.25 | 5.22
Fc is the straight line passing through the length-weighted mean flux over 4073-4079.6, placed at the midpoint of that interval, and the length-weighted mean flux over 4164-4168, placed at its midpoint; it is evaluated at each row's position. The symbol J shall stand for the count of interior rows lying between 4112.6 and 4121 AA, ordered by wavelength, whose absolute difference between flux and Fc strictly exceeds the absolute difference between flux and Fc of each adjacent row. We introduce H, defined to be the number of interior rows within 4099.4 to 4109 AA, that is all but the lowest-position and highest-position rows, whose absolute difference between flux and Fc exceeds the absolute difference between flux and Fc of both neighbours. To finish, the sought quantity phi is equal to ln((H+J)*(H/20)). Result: -2.3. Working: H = 1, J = 1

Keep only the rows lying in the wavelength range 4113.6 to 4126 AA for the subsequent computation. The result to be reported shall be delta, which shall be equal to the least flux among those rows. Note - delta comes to 27.26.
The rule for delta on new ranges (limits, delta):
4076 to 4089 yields 27.03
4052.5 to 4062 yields 27.02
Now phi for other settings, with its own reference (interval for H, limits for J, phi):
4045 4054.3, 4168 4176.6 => -2.3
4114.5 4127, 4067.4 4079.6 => -1.9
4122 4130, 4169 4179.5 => -2.3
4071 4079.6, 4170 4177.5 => -3.0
